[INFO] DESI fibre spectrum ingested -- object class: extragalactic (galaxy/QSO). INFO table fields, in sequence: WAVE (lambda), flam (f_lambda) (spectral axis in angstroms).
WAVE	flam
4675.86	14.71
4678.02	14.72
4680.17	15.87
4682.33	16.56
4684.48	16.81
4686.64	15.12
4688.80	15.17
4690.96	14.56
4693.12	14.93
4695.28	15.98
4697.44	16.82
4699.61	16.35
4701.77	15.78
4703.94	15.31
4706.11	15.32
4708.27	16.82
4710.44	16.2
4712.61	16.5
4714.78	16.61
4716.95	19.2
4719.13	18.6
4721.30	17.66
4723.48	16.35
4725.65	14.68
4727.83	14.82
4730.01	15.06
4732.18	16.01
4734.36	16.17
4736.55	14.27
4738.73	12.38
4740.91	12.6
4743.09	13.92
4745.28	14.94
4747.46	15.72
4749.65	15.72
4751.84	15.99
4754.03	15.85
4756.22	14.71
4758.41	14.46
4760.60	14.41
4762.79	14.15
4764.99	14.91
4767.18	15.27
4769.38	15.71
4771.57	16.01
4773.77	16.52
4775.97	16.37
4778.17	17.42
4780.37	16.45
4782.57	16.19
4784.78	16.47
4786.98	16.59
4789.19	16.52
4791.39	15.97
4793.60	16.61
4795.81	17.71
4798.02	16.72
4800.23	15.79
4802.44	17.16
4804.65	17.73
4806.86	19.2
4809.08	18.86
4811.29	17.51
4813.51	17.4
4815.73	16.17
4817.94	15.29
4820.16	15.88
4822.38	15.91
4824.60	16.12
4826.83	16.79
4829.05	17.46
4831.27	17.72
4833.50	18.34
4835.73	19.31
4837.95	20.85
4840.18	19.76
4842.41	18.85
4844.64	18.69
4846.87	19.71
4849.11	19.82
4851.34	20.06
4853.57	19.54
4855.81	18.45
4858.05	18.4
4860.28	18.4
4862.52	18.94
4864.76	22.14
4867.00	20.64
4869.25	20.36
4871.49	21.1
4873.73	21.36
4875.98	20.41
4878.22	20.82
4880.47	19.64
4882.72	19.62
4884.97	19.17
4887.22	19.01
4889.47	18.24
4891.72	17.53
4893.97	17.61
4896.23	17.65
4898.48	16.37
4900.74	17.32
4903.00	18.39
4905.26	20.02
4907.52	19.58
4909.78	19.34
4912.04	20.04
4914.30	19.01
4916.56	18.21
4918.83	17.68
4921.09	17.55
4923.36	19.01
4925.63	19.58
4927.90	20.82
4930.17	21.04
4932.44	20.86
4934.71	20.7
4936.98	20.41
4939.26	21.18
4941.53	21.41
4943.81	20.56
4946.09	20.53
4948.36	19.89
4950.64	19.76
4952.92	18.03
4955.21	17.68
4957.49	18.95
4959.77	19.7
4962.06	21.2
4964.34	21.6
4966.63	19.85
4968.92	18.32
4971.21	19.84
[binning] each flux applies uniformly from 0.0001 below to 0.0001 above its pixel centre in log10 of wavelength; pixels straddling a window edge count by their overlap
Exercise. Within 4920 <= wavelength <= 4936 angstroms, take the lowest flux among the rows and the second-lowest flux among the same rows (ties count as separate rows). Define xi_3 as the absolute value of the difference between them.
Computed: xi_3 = 1.5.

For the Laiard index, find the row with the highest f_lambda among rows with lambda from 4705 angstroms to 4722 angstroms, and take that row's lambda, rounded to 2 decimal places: 4716.95 angstroms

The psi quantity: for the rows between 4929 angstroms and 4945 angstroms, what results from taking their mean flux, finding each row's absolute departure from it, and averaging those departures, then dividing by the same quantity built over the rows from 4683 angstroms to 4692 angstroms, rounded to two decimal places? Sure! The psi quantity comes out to 0.41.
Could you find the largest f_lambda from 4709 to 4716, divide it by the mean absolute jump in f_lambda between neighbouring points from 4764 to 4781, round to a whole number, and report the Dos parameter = 31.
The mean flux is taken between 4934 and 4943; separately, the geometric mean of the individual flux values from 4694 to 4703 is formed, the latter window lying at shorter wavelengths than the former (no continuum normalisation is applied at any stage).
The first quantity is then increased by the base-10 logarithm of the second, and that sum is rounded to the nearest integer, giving 22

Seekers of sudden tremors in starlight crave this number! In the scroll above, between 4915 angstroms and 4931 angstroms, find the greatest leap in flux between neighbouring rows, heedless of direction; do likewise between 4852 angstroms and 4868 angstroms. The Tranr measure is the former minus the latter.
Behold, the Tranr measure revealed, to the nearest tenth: -1.7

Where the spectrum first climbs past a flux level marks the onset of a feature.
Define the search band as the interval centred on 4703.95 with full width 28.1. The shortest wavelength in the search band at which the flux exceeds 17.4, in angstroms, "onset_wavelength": 4716.95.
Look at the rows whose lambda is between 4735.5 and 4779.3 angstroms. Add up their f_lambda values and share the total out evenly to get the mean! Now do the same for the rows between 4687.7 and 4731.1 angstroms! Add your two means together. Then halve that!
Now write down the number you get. 15.6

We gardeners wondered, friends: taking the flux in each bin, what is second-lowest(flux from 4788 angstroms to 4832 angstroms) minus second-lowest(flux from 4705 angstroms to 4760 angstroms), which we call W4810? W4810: 3.2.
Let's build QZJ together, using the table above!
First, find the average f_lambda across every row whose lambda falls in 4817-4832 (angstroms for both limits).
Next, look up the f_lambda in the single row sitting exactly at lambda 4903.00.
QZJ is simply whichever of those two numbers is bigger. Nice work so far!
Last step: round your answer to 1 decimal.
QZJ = 18.4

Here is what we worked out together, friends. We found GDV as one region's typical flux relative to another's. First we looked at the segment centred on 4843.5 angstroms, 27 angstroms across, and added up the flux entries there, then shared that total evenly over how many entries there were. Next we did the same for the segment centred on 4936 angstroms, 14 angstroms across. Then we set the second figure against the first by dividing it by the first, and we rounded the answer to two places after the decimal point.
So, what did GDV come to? 1.09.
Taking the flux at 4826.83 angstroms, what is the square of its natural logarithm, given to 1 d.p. 8.0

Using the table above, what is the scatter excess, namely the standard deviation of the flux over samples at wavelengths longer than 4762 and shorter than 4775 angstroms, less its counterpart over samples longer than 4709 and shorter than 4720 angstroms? -0.5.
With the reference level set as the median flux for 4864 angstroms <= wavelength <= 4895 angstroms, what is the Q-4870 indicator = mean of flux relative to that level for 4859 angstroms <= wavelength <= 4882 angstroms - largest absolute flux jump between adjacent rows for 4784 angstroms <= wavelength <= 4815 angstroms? -0.45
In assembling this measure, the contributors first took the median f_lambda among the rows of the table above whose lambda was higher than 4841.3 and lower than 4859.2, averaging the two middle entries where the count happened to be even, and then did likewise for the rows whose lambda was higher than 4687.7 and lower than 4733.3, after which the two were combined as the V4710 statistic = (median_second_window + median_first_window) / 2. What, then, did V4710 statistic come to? 17.60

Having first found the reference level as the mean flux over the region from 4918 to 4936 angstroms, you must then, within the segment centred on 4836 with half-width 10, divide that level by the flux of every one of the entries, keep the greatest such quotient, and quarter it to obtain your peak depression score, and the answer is 0.293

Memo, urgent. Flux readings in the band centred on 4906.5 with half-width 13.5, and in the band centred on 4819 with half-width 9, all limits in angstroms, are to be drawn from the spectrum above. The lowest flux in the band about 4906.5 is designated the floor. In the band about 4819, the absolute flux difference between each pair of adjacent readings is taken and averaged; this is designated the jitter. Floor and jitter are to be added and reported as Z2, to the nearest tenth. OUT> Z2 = 16.9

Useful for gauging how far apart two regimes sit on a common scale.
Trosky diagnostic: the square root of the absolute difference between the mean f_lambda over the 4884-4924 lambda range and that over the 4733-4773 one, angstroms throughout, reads 1.9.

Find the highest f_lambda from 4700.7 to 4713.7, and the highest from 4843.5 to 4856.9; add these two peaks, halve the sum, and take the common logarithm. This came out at 1.27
